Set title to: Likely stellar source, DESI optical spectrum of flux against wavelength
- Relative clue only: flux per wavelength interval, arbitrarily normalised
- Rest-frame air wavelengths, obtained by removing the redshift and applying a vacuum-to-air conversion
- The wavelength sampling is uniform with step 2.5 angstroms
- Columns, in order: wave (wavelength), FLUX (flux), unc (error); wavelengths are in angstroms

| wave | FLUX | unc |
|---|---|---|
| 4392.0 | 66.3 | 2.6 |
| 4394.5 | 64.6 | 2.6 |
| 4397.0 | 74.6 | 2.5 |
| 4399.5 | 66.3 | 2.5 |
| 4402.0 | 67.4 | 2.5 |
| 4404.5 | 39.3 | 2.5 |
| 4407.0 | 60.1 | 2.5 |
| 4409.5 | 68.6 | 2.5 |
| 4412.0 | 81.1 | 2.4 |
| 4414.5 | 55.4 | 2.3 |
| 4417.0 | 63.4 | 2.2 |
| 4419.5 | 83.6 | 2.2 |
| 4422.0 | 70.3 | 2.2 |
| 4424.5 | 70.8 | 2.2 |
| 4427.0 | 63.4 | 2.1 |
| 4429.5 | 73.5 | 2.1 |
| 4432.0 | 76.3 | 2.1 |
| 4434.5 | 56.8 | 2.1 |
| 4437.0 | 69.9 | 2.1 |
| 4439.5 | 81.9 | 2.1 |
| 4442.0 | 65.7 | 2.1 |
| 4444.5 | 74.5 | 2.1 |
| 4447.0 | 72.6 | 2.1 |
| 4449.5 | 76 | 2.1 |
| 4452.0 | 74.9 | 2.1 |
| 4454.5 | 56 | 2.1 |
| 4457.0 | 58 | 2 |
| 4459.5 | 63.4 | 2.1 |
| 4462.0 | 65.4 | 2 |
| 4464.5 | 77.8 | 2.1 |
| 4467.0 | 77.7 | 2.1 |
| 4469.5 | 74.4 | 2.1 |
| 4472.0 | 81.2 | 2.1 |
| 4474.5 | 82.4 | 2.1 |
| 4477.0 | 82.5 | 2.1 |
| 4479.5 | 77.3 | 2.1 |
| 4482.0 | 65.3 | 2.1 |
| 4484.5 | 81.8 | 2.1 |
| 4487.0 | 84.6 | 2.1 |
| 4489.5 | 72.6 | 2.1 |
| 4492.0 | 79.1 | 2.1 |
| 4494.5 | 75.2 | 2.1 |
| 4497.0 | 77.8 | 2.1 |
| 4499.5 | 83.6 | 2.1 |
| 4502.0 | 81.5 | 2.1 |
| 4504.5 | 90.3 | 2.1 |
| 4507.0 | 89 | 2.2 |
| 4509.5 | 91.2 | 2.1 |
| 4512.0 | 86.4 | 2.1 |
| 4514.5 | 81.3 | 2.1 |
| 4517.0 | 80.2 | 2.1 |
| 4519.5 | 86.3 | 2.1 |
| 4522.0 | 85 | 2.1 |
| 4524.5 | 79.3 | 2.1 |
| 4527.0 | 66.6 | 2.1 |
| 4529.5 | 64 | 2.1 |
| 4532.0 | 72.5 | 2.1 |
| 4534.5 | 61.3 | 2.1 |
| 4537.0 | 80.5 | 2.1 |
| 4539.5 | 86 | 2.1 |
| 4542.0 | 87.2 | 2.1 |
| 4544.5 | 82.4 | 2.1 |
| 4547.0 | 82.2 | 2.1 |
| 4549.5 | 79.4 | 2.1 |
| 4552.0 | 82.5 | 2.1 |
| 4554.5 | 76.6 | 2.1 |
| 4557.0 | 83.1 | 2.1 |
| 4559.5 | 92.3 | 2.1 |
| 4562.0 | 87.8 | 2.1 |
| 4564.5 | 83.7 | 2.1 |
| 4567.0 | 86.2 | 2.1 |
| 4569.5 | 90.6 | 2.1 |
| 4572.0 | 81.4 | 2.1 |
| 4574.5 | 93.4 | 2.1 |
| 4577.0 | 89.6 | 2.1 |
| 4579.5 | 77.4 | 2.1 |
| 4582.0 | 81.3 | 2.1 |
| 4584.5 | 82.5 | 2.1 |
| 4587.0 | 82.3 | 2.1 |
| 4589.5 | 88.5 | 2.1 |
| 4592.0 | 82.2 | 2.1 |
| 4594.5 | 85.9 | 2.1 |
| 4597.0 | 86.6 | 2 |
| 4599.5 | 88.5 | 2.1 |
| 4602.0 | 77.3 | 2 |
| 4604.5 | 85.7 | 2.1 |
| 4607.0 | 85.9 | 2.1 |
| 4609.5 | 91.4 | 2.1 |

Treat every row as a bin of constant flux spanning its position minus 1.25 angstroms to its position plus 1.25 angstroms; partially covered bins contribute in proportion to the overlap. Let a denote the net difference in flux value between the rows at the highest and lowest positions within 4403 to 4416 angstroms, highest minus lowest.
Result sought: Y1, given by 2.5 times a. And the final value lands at 40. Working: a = 16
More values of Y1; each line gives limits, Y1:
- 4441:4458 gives -19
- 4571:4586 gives 3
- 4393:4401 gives 4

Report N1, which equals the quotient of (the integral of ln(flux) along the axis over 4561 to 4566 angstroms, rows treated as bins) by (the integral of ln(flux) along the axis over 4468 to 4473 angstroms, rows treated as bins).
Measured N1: 1.02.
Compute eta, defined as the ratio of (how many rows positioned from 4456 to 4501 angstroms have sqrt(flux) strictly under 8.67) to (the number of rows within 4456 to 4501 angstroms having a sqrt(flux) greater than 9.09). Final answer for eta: 3.0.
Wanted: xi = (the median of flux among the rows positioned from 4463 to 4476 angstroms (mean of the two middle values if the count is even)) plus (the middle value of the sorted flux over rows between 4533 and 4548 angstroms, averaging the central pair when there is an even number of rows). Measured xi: 160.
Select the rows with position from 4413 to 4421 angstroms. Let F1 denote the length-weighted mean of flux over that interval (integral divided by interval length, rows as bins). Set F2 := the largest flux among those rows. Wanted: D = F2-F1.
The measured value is 16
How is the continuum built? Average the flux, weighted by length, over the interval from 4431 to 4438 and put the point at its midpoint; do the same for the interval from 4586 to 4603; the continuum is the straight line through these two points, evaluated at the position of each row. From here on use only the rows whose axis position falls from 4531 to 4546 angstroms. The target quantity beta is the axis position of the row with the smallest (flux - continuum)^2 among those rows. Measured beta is 4537.0 angstroms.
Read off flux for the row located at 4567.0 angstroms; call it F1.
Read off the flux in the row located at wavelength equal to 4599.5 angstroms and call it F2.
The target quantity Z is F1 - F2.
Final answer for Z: -2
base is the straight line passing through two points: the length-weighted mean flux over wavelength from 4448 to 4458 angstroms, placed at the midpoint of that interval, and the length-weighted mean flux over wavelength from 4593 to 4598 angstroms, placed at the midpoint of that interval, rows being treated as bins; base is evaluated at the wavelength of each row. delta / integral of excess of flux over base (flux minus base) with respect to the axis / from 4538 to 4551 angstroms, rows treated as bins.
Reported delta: 56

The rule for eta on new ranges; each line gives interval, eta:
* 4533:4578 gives 0.1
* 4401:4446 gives 14.0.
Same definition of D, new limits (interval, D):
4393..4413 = 16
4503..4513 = 2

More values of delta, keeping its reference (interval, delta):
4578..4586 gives -28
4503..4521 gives 210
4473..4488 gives 129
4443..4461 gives 25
